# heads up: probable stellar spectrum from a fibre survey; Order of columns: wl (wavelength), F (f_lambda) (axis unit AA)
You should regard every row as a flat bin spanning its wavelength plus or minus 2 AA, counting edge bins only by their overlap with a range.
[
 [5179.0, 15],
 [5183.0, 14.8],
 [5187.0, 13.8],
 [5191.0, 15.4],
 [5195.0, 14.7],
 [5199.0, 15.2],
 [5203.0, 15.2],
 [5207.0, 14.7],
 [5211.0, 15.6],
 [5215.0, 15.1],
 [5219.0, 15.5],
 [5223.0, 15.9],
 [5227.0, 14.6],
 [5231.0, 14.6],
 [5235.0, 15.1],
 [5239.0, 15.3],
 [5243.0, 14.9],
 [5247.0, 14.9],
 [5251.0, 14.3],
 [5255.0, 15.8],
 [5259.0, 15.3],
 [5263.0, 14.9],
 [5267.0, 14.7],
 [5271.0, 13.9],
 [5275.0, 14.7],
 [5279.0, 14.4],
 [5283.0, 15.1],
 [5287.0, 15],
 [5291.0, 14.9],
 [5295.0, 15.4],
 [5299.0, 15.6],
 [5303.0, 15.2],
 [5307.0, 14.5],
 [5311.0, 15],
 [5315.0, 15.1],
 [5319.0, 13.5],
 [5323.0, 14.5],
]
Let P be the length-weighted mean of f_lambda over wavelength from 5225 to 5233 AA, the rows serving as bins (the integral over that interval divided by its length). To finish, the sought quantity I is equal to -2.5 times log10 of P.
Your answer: -2.911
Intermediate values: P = 14.6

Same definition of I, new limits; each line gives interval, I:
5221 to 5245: -2.945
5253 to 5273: -2.934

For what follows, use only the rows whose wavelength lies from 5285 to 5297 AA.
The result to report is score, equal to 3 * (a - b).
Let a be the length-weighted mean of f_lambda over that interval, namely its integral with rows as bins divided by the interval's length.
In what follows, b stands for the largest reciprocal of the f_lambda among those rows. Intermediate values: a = 15.1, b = 0.0671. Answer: 45.1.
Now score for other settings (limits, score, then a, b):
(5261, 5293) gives 43.9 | 14.7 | 0.0719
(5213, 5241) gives 45.3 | 15.2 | 0.0685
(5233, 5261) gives 45.0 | 15.1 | 0.0699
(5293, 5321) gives 44.5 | 14.9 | 0.0741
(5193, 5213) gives 45.0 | 15.1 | 0.0680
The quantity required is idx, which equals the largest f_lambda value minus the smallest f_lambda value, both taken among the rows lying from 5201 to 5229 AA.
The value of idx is 1.3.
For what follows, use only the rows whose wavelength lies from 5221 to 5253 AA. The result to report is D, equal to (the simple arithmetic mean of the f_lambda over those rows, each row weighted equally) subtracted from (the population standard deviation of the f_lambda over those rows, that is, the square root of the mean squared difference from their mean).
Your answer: -14.49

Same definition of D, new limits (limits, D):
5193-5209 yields -14.70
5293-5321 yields -14.25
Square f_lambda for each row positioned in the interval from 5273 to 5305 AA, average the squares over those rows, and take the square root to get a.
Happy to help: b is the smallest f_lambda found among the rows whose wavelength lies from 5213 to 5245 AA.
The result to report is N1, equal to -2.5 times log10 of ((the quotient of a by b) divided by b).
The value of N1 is 2.88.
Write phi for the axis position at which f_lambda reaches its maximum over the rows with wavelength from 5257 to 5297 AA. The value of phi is 5295.0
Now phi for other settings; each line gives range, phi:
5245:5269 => 5255.0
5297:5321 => 5299.0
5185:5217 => 5211.0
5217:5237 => 5223.0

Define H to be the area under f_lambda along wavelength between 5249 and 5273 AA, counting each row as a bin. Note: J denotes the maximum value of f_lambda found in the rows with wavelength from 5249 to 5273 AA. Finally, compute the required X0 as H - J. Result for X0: 340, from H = 356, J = 15.8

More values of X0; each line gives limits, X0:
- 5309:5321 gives 159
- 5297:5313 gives 226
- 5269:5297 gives 398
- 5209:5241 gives 471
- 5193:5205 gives 165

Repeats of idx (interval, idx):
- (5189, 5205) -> 0.7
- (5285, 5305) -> 0.7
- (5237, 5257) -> 1.5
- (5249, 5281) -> 1.9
